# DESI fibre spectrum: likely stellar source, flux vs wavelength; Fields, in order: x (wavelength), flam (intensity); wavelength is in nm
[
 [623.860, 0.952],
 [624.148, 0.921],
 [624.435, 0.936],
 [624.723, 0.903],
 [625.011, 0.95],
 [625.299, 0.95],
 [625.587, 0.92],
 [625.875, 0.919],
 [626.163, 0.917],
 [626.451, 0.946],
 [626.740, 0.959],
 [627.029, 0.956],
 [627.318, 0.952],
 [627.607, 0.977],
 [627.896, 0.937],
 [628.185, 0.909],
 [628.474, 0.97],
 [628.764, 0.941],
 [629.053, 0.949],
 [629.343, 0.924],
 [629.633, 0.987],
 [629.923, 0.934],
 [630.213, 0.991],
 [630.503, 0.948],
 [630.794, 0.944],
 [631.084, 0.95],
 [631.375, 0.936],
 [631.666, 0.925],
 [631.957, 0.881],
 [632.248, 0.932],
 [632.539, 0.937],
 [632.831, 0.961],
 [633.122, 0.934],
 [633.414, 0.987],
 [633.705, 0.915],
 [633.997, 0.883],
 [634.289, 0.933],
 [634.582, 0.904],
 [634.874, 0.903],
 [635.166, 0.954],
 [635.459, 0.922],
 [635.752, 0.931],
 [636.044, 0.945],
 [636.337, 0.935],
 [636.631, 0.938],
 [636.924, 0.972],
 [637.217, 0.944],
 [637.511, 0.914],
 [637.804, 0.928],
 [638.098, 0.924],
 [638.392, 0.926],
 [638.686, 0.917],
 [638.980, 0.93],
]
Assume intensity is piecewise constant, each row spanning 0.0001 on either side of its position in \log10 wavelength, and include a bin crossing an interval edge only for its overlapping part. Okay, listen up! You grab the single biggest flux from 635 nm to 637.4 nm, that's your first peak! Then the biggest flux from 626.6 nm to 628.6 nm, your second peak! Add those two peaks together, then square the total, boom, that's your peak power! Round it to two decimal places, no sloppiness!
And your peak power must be 3.80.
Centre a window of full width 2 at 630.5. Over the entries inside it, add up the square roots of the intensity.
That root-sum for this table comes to 6.84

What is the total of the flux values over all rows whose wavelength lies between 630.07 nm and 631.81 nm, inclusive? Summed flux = 5.69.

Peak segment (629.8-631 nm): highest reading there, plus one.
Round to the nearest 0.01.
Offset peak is 1.99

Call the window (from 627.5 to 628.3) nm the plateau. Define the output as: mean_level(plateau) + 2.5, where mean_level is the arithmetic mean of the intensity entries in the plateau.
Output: 3.44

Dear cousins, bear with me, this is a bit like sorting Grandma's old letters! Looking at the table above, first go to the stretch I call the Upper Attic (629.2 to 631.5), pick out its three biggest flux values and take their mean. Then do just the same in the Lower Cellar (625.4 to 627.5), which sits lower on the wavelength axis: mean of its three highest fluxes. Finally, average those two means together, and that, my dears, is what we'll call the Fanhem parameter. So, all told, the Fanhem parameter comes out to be 0.966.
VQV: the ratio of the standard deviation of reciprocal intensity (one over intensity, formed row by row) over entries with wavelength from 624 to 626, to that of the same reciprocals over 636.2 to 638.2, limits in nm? 0.98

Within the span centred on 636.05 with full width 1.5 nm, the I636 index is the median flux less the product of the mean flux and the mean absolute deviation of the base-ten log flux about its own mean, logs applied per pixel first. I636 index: 0.932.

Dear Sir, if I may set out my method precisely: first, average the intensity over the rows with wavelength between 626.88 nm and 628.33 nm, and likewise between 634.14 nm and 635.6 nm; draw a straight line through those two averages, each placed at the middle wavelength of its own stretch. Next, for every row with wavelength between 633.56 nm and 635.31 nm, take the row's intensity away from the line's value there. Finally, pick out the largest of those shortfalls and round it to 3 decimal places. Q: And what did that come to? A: 0.043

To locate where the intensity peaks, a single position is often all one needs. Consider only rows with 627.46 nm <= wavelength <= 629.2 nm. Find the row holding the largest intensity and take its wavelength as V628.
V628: 627.607 nm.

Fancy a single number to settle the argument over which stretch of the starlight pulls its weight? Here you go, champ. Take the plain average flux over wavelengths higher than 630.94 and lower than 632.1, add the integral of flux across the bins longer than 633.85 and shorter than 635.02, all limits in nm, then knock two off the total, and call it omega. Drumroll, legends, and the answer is -0.018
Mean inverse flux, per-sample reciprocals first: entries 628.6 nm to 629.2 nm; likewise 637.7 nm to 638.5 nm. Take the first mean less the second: -0.022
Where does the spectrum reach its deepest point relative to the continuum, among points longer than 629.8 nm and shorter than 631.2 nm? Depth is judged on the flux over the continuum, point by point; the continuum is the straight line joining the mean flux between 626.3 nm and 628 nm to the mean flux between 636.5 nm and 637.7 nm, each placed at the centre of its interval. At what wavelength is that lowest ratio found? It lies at 629.923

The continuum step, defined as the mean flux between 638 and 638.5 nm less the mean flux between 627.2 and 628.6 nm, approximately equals -0.024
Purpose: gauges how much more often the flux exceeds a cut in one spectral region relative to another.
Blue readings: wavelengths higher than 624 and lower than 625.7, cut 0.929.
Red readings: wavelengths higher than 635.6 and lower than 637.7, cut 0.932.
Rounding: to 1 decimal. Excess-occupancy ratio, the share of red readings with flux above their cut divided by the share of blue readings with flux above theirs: 1.4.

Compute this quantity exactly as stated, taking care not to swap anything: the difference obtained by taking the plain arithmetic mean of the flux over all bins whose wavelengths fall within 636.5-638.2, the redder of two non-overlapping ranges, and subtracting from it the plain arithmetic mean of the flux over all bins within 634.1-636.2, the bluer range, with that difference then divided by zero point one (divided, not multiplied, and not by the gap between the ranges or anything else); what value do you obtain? 0.1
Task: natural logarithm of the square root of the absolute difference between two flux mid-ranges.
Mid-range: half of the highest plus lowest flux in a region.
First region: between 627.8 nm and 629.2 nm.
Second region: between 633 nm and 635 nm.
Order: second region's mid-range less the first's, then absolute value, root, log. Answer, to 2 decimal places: -2.70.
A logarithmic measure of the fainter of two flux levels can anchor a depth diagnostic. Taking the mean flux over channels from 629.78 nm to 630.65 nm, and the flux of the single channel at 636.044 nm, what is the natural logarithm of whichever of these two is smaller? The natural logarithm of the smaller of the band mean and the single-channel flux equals -0.057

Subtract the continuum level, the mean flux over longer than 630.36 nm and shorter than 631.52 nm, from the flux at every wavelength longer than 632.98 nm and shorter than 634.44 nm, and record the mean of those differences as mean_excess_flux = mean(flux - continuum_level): -0.014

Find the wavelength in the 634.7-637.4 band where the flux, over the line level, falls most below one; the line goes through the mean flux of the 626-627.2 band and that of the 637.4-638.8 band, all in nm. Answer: 634.874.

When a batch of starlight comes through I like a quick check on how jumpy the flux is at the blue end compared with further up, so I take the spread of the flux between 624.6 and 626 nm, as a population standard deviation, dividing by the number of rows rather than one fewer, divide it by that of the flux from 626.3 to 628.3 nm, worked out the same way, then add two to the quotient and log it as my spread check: 3.0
